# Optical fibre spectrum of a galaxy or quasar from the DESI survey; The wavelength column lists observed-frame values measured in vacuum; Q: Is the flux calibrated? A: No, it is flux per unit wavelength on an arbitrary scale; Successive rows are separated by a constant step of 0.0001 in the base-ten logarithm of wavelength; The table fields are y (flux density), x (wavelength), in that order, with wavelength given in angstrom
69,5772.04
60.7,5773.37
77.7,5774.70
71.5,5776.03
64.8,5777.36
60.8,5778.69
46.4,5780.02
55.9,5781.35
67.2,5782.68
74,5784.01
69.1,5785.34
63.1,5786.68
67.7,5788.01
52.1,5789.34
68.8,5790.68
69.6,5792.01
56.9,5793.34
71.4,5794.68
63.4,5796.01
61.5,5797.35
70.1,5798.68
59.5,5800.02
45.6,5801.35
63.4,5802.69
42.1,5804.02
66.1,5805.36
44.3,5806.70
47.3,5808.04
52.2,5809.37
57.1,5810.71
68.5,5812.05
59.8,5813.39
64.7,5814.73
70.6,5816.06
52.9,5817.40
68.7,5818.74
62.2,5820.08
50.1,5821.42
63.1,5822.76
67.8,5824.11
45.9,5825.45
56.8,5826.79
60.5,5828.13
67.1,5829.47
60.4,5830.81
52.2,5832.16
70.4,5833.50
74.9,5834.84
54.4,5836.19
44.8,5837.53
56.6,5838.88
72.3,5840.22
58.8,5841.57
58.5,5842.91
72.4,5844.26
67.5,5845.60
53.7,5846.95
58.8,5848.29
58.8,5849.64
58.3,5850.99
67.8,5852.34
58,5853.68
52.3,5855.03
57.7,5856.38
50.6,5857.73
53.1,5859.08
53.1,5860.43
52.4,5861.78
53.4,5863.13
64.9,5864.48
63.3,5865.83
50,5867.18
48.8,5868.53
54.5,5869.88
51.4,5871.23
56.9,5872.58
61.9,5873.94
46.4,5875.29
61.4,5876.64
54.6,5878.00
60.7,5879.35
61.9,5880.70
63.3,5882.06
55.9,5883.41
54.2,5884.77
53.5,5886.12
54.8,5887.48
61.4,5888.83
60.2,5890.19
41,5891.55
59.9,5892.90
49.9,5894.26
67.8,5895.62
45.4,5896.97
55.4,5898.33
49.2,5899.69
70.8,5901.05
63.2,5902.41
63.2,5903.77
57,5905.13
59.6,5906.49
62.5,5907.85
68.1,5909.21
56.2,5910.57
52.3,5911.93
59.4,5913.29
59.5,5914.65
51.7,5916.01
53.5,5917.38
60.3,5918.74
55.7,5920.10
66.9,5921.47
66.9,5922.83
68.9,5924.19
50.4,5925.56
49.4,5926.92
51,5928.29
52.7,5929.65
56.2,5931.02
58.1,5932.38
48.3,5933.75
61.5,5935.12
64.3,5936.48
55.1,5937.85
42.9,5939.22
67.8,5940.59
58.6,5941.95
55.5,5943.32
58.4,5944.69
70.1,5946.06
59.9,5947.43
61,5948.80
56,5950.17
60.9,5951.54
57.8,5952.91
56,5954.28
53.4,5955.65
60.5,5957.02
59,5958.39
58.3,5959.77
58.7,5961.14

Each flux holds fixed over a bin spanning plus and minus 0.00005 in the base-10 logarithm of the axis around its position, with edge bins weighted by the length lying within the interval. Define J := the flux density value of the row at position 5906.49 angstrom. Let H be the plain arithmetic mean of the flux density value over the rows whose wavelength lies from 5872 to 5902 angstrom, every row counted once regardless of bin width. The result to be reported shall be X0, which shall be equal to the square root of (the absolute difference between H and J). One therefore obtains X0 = 1.7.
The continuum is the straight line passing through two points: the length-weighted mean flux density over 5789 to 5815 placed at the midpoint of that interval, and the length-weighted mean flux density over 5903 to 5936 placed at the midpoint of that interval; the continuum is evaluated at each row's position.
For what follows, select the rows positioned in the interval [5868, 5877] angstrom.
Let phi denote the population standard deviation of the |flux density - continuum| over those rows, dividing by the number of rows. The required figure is 3.6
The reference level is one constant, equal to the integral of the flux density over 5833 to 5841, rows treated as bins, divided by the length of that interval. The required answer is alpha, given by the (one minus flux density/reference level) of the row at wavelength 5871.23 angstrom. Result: 0.171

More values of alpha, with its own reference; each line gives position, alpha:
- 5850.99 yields 0.059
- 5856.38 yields 0.069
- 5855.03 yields 0.156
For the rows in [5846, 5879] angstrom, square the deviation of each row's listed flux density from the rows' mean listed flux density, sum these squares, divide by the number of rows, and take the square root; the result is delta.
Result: 5.2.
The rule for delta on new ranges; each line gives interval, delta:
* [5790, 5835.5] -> 8.8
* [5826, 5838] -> 8.9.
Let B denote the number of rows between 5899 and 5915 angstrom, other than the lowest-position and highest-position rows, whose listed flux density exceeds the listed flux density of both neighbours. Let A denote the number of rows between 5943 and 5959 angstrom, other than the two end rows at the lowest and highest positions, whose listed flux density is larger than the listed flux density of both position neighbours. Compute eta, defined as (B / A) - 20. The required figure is -19.50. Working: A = 4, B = 2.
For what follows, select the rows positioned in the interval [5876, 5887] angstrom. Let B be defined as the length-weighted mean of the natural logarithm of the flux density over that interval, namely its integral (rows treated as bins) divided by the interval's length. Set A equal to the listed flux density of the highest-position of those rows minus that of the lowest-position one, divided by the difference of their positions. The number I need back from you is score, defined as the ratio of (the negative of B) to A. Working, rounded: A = -0.8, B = 4.059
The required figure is 4.9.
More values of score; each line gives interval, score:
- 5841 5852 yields 77.4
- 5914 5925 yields -4.2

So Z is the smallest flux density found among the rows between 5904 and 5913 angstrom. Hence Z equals 52.3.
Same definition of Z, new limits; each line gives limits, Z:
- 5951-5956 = 53.4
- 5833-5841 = 44.8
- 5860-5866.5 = 52.4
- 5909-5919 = 51.7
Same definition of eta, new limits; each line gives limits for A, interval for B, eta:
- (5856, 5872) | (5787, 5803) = -18.50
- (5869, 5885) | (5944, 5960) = -18.67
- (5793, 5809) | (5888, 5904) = -19.00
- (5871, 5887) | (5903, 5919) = -19.33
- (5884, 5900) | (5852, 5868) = -19.50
